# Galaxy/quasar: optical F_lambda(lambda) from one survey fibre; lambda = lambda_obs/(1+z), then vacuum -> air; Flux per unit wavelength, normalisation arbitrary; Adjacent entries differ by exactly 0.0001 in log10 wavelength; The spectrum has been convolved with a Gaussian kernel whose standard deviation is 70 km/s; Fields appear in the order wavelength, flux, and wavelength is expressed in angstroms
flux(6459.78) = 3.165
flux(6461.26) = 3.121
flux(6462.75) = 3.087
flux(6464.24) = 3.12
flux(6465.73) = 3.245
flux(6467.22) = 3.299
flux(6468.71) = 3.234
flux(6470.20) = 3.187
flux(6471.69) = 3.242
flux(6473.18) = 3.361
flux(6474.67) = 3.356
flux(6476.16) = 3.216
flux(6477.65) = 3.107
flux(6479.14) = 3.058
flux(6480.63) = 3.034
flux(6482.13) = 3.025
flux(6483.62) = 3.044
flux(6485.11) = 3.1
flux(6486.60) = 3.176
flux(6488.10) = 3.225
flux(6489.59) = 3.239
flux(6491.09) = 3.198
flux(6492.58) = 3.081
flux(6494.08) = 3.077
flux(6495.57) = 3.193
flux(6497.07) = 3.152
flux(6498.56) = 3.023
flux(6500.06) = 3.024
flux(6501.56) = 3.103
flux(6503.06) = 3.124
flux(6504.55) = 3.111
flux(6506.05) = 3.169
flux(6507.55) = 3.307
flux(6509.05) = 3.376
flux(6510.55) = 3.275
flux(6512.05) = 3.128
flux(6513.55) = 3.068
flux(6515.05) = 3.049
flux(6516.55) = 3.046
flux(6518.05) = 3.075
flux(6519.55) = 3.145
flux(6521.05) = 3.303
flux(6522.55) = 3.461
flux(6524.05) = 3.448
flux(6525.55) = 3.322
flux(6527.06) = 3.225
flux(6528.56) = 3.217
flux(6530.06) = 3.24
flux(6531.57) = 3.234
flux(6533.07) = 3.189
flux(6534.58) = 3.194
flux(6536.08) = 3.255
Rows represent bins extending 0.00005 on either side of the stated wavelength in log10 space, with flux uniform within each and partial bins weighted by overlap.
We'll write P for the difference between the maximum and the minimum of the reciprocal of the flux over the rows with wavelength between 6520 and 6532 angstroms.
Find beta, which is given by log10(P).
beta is -1.66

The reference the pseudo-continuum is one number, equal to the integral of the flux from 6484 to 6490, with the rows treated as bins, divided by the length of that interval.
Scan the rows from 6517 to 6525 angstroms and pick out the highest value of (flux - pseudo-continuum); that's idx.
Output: 0.29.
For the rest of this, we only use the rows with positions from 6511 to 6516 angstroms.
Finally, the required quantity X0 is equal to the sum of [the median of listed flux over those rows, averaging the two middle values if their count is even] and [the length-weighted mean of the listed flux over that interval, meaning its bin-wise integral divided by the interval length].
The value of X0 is 6.16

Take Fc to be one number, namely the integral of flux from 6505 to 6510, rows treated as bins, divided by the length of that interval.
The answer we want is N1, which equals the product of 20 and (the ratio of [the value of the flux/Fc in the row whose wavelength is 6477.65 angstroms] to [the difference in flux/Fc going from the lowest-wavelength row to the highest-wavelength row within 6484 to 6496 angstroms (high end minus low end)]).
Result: 668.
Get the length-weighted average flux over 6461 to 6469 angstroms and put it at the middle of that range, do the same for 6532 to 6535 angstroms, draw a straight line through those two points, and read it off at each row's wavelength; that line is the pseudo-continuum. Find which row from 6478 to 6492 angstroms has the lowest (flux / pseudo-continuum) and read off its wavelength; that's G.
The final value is 6482.13 angstroms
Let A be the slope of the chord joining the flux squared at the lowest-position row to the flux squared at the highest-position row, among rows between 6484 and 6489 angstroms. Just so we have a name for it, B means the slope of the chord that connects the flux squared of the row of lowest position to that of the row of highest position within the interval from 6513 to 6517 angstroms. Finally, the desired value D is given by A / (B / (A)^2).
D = -0.4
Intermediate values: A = 0.3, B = 0.0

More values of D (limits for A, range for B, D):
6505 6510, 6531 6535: -1.1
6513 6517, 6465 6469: 0.0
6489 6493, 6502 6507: -0.4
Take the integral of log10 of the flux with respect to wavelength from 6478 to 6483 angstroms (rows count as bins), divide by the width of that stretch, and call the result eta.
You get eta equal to 0.483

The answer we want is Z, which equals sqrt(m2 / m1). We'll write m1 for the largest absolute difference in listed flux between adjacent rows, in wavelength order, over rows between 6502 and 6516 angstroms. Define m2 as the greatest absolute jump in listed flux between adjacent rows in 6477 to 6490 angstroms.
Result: 0.72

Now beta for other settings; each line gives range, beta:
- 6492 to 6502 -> -1.75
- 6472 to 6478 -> -1.61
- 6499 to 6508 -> -1.55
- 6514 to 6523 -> -1.40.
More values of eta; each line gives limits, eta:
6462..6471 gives 0.504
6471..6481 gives 0.505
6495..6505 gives 0.492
